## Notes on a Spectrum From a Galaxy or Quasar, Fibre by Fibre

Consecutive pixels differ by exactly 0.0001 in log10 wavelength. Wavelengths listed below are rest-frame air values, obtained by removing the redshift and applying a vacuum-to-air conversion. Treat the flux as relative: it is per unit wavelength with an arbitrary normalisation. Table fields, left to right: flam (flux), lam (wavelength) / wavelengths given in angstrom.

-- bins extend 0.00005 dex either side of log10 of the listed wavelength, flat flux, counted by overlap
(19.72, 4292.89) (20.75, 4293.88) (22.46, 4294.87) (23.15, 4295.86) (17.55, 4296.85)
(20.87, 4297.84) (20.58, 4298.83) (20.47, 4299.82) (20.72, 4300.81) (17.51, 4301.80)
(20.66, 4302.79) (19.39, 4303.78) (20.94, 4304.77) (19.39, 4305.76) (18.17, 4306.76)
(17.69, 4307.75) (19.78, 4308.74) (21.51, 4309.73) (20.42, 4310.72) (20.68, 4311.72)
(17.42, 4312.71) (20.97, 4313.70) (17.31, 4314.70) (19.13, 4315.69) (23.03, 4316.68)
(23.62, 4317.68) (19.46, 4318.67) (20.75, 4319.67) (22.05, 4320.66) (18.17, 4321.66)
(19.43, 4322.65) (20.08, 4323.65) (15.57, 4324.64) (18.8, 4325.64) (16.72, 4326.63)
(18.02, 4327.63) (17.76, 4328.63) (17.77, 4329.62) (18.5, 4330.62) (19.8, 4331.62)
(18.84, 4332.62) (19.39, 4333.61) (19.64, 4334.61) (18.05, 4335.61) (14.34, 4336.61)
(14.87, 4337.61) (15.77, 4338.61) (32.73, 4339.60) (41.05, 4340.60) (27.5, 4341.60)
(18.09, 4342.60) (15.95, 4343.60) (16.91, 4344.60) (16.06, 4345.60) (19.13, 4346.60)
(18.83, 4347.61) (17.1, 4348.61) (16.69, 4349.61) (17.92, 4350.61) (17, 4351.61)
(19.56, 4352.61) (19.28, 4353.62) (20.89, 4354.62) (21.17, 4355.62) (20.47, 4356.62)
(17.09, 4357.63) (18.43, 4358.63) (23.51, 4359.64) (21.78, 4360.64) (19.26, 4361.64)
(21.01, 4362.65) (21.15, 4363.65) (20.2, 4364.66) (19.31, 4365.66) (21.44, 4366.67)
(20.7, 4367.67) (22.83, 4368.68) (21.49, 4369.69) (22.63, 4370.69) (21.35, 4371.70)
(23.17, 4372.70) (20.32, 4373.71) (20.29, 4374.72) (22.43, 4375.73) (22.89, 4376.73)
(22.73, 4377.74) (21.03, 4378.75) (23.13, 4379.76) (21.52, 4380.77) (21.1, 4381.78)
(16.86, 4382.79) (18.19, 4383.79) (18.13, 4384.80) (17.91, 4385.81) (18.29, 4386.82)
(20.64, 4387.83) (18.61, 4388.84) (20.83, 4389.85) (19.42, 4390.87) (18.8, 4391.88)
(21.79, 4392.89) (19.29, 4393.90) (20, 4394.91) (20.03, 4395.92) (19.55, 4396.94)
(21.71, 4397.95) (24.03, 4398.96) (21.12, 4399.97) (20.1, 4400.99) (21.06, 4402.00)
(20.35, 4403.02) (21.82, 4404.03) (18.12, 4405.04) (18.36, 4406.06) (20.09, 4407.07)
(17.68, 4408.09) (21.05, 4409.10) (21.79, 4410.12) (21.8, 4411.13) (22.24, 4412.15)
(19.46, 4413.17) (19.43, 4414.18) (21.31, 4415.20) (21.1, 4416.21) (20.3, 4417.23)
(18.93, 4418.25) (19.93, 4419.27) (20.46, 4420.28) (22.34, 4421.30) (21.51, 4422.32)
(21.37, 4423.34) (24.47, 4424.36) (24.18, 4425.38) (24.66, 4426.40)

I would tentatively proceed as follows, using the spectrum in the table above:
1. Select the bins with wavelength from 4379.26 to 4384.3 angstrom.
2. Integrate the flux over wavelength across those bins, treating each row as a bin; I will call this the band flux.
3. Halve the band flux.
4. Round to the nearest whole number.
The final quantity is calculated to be 51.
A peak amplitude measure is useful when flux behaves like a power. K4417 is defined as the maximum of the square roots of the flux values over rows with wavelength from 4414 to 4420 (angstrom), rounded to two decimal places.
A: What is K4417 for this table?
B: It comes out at 4.62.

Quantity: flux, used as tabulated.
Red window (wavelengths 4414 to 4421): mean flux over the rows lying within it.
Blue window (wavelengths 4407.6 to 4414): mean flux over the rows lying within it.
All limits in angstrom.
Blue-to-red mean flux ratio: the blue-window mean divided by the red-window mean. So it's 1.02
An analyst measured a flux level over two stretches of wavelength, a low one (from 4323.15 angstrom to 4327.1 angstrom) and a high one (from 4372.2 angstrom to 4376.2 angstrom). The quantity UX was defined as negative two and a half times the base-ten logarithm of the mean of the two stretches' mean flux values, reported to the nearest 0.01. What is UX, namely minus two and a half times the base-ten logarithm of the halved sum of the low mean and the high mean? -3.23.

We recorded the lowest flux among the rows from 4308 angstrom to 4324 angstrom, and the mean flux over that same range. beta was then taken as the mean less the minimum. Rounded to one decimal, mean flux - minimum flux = 2.9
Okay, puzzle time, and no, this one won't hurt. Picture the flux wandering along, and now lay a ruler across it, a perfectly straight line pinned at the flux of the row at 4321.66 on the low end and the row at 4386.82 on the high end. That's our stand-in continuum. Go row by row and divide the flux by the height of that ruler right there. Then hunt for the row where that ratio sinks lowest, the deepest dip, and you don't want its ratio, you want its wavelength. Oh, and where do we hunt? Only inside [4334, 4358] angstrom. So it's 4336.61 angstrom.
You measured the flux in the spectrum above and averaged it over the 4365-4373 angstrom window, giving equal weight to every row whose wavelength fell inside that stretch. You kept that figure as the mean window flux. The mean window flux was 21.6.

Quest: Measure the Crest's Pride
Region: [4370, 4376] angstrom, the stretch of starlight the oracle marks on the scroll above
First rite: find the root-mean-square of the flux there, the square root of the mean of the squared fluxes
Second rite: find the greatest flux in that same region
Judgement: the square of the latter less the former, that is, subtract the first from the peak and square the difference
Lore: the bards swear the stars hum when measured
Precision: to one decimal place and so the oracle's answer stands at 2.1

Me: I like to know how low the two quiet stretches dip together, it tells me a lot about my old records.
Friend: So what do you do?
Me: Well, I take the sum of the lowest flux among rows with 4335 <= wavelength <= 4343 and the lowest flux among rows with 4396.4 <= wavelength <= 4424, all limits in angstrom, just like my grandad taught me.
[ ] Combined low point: 32.0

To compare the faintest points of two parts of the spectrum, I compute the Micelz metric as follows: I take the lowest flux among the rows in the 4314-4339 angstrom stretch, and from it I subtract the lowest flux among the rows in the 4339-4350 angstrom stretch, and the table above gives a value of -1.6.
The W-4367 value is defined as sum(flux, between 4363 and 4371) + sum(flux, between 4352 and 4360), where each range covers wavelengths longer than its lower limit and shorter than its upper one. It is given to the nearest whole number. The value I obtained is 330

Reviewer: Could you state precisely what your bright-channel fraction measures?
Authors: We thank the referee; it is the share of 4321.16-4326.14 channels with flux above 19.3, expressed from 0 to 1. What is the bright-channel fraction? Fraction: 0.40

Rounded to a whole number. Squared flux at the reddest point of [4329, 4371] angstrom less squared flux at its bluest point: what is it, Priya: 196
